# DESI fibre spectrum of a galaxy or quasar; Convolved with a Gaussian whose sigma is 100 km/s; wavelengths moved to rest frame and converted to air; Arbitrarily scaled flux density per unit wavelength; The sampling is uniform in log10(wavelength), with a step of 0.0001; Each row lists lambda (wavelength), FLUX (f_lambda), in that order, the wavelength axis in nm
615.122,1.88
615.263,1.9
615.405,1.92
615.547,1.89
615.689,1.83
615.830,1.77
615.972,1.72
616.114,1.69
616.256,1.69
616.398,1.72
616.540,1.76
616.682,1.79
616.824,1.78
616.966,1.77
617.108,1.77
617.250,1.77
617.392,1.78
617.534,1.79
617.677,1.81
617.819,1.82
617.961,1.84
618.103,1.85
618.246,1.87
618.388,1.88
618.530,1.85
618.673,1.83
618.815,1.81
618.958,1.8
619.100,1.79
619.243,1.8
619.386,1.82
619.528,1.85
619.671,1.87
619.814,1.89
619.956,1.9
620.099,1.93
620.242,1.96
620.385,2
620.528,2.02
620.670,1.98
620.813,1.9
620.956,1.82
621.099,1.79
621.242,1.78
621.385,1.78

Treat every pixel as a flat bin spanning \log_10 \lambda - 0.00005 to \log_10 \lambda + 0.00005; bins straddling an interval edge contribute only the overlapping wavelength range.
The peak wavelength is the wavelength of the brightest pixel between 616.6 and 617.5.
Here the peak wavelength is 616.682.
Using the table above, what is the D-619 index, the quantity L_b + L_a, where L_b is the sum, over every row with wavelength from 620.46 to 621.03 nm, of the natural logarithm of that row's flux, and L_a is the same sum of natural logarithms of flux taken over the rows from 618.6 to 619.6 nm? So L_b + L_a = 6.8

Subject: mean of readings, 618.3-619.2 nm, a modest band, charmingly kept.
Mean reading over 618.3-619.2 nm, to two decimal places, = 1.83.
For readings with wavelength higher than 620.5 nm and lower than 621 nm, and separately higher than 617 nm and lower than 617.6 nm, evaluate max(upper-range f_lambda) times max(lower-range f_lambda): 3.62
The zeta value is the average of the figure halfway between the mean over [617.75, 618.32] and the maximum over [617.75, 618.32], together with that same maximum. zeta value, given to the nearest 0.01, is 1.86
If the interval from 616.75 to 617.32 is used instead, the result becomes 1.78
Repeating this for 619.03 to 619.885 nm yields 1.88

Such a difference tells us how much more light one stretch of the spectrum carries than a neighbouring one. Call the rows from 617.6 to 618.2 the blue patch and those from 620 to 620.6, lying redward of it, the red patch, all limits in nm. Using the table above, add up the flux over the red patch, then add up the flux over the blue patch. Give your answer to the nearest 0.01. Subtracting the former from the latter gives -0.59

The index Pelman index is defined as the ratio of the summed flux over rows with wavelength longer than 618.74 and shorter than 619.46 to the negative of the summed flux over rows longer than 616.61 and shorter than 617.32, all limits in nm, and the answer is -1.02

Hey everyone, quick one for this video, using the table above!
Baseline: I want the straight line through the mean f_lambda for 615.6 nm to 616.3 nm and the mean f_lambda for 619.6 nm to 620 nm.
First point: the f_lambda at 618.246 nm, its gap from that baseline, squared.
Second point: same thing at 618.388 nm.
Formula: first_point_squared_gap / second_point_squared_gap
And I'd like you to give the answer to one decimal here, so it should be 0.8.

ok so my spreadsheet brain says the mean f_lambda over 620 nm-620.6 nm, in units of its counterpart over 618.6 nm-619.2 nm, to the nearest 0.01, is 1.09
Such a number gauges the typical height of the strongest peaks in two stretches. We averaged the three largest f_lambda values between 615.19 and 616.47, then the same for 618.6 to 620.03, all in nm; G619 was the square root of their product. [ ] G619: 1.89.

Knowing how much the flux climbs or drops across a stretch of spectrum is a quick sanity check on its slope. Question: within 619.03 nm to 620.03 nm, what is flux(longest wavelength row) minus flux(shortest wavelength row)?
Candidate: 0.11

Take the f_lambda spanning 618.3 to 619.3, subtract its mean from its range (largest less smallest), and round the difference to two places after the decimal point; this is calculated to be -1.73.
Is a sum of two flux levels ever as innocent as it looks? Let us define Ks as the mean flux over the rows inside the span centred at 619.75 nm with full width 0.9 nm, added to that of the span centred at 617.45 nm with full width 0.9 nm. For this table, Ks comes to 3.67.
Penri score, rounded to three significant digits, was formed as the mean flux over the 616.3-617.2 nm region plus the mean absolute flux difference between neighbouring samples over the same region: 1.78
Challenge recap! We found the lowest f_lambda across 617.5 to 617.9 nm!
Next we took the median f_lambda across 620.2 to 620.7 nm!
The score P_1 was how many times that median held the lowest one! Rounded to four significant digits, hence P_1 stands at 1.112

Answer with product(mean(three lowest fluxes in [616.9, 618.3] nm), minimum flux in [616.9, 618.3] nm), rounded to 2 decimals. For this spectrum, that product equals 3.13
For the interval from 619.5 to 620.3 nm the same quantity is 3.46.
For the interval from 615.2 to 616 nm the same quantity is 3.05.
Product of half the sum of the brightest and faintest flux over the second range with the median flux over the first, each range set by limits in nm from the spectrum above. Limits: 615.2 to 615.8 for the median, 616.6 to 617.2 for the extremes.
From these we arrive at 3.37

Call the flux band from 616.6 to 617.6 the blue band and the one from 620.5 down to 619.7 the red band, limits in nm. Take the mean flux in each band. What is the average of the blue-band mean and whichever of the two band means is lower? 1.779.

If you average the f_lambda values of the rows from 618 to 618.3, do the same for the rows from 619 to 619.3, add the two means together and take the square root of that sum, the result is 1.91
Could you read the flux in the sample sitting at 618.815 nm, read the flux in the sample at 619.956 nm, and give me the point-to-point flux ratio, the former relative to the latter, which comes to 0.95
